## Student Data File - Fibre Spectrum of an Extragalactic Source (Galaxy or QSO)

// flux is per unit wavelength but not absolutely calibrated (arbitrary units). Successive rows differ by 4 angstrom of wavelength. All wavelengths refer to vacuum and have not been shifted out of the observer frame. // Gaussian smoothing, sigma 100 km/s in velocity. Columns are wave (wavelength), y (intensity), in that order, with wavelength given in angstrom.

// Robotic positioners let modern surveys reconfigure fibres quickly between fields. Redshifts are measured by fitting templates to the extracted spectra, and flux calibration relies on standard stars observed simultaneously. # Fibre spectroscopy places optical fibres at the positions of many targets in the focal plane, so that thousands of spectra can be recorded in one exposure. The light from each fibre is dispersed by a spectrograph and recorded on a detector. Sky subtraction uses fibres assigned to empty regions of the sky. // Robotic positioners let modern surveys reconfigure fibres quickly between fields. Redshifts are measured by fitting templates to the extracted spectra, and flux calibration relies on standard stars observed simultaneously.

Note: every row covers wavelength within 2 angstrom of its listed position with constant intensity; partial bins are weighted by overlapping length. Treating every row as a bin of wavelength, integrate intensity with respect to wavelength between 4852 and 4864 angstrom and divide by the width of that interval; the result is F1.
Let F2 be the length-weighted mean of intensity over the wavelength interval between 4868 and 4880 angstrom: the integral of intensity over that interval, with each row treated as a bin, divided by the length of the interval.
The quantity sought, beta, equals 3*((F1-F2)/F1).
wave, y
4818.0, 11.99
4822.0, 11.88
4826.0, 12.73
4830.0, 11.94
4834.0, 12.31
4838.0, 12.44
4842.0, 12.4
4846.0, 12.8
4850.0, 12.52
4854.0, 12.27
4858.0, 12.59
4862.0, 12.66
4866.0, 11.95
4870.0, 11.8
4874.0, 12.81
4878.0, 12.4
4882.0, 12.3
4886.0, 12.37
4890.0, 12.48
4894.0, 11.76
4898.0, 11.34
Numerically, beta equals 0.04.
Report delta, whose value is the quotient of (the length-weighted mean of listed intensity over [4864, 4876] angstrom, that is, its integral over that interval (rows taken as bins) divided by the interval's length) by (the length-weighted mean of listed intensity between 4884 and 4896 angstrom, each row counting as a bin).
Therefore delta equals 1.00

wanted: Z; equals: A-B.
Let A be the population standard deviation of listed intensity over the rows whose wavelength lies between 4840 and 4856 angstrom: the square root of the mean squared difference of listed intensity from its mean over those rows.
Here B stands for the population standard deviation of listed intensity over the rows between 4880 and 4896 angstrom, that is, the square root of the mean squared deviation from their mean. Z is -0.08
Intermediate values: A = 0.20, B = 0.28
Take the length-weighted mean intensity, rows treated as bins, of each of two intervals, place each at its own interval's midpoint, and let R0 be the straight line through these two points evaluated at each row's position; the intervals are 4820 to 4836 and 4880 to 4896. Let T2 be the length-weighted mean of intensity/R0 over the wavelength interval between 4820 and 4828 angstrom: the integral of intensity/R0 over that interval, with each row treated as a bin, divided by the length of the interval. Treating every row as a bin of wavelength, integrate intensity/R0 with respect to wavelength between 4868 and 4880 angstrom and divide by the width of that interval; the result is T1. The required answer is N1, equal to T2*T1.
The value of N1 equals 1.02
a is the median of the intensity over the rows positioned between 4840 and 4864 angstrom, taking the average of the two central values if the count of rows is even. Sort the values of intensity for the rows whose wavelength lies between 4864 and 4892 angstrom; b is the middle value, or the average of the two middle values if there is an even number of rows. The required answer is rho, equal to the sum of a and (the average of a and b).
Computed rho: 25.0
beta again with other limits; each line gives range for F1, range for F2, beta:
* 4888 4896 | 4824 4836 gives -0.05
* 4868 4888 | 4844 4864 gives -0.06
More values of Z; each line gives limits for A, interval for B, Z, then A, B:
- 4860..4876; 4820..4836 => 0.10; 0.44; 0.34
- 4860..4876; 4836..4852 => 0.28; 0.44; 0.16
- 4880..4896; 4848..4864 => 0.13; 0.28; 0.15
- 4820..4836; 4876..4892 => 0.28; 0.34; 0.06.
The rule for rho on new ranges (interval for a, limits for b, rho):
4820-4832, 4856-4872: 24.0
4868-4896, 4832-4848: 24.8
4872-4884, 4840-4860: 24.9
